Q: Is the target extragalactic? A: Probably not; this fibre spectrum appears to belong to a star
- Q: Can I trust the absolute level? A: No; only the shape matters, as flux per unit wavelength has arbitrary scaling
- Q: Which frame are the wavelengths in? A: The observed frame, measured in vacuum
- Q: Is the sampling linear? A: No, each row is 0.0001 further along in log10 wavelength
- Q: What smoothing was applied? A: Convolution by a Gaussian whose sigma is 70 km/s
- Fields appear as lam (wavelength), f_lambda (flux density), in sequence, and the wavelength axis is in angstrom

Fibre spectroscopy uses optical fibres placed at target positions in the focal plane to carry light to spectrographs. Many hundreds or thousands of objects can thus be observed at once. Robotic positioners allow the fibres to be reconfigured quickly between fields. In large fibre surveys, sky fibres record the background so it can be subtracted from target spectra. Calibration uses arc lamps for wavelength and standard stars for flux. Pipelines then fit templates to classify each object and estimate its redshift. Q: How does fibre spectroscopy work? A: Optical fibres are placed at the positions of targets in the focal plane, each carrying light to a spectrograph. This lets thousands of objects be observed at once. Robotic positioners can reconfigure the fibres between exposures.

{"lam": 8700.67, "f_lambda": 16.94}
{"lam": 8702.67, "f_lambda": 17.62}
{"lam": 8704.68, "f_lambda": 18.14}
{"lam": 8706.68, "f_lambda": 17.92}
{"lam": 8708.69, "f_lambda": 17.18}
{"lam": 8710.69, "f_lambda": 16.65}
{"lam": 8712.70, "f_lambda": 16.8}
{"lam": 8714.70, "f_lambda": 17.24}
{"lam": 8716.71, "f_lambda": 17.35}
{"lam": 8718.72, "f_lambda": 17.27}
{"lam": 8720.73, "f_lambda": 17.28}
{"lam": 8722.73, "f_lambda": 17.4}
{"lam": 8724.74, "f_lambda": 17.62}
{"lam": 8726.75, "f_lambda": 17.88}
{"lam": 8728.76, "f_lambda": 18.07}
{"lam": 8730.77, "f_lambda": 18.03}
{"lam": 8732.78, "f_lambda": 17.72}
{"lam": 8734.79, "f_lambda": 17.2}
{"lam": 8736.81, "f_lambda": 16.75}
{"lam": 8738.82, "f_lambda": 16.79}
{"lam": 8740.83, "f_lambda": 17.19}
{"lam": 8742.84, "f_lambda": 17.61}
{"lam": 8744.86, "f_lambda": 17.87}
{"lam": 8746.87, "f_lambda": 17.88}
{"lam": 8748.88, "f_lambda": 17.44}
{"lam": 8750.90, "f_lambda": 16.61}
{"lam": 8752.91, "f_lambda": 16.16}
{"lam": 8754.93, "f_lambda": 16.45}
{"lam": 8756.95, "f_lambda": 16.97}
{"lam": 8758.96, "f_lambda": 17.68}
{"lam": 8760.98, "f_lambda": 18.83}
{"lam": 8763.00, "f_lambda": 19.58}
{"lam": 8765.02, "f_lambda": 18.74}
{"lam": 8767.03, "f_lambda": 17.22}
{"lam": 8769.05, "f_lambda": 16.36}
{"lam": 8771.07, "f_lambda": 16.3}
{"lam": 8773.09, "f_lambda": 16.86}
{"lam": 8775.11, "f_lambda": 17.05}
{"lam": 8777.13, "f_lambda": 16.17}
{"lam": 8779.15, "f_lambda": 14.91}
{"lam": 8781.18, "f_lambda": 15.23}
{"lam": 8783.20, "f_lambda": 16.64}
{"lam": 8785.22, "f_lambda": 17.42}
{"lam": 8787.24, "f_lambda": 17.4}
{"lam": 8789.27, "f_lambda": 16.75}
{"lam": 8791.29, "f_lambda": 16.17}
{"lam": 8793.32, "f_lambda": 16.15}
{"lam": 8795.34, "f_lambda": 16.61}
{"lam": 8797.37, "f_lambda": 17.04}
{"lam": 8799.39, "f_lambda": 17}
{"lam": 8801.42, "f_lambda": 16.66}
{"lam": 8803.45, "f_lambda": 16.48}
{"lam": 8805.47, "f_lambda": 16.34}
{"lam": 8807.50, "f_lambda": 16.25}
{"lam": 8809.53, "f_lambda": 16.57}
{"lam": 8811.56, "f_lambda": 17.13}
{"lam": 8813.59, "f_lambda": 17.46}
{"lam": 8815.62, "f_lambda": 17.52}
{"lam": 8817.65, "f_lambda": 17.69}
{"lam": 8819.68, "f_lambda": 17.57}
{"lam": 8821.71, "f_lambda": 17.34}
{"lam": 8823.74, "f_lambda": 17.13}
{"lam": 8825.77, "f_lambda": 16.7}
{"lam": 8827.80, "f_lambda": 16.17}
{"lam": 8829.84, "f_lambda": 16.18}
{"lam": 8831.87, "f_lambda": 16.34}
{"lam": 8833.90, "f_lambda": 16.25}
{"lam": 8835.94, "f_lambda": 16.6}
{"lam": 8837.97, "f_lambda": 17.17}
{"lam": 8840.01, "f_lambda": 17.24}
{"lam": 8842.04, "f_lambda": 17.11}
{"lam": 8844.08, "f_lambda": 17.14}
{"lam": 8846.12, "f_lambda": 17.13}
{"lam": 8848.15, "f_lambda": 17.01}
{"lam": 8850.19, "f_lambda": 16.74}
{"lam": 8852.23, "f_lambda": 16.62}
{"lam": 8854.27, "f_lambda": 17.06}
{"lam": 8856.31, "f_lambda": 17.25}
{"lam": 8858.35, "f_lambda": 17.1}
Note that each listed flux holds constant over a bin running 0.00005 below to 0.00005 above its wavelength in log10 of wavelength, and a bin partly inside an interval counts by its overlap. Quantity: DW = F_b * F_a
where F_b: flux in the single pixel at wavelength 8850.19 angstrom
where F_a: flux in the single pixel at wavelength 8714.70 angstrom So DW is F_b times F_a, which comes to 289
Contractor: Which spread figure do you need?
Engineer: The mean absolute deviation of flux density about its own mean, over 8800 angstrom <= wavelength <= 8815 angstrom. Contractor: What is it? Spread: 0.34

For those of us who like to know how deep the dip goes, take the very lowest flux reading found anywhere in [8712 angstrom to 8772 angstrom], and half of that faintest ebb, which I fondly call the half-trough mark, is 8.08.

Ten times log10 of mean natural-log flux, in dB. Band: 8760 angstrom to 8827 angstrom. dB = 4.52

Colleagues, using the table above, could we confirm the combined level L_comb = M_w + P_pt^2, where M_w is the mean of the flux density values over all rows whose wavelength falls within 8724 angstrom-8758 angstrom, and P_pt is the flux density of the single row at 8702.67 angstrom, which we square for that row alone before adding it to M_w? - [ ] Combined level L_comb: 328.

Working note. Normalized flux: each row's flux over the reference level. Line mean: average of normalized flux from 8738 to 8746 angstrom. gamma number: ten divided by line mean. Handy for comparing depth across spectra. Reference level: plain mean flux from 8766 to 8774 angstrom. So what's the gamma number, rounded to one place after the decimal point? 9.6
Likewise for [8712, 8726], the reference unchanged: 9.7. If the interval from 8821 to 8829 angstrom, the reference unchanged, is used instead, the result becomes 9.9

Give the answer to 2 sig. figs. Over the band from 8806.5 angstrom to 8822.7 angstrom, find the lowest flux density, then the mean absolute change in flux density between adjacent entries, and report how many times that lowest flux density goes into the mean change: 0.016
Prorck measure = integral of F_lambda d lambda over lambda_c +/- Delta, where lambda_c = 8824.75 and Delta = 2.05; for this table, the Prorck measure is 69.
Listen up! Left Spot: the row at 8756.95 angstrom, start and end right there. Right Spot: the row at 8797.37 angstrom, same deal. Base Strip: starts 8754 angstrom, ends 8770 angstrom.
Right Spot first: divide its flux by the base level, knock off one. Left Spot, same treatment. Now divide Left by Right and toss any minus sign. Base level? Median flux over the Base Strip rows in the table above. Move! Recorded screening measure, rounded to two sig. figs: 1.2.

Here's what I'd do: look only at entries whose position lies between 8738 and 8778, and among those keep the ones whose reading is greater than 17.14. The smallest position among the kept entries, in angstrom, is 8740.83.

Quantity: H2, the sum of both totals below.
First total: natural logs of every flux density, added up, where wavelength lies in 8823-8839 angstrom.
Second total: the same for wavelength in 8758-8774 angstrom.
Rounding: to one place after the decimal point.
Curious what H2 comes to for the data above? 45.4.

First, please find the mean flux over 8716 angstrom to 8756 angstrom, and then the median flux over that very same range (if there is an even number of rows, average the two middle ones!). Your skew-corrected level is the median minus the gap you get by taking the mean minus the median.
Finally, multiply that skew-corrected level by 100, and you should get 1742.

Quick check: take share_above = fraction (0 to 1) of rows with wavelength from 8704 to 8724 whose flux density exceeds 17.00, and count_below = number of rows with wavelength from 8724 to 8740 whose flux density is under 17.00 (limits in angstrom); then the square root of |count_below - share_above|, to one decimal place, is 1.1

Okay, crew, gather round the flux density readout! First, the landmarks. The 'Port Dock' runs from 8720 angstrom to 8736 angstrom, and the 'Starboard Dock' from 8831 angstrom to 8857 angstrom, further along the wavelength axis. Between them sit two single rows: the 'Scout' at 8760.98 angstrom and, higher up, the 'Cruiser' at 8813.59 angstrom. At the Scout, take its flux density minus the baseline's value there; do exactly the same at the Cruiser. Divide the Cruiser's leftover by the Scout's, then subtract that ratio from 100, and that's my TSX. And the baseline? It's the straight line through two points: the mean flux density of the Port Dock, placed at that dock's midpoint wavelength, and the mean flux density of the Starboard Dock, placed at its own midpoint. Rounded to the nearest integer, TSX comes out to 100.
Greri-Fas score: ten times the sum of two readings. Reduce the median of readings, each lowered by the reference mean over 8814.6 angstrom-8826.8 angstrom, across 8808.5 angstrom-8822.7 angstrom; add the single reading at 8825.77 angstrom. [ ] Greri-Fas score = 168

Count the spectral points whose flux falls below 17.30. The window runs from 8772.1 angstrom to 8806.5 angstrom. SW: 15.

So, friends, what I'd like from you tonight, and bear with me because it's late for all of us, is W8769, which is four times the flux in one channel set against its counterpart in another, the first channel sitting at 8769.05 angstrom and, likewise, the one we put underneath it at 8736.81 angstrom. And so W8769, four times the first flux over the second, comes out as 3.9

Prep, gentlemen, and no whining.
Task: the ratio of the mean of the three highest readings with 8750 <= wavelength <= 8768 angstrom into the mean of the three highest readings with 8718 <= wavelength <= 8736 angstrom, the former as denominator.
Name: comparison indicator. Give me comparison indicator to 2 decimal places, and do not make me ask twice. 0.94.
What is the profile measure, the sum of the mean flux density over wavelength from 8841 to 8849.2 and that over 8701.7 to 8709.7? 34.8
